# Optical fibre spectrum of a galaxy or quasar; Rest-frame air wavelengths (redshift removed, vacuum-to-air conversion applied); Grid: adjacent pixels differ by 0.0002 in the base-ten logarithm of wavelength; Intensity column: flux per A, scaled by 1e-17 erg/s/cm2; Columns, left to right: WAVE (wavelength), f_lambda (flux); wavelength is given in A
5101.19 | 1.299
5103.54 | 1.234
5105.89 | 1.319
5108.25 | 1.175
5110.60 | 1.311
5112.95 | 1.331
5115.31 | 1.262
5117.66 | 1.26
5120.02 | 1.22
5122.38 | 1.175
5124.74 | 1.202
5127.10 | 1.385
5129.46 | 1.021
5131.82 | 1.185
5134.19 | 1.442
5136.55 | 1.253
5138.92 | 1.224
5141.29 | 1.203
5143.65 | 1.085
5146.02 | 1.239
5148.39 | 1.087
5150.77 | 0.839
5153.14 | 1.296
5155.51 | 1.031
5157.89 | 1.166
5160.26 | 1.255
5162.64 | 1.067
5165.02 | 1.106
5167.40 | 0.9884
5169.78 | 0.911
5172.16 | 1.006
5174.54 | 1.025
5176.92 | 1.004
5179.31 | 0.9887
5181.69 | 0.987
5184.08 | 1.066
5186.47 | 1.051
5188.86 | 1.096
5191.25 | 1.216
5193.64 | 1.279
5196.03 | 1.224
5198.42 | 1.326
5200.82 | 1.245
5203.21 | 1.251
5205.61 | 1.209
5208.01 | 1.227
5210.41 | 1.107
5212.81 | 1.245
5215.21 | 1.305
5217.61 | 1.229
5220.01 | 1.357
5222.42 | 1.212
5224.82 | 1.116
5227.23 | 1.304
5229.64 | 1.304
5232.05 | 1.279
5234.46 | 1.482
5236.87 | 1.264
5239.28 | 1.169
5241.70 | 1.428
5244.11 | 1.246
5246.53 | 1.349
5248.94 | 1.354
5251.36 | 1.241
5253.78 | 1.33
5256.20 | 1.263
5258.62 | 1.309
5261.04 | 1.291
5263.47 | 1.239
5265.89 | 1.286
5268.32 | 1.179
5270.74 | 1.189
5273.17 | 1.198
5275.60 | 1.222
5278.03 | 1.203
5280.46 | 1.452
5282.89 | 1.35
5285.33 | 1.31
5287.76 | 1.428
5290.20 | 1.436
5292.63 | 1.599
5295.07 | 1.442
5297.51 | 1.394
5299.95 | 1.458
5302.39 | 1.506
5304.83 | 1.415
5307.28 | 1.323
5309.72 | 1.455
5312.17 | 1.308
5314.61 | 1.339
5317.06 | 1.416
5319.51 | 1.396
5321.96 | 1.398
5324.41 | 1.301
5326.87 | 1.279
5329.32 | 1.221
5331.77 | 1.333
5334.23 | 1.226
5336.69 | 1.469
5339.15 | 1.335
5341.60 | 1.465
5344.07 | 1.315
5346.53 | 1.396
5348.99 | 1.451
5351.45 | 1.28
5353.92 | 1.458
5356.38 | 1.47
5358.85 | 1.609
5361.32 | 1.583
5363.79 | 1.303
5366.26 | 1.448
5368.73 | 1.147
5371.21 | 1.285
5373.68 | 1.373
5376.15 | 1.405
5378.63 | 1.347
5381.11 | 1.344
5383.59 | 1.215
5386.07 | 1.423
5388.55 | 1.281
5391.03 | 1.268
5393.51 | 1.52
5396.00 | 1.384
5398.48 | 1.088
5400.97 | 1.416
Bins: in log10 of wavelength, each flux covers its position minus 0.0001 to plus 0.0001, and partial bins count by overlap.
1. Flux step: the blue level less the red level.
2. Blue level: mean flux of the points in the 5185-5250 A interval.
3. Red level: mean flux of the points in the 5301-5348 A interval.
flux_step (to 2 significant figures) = -0.11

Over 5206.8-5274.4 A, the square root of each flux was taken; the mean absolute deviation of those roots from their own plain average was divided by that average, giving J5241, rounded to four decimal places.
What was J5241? 0.0252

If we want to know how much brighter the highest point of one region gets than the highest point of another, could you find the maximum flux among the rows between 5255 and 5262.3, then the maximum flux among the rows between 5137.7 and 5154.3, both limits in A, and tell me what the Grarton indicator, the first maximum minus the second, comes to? 0.0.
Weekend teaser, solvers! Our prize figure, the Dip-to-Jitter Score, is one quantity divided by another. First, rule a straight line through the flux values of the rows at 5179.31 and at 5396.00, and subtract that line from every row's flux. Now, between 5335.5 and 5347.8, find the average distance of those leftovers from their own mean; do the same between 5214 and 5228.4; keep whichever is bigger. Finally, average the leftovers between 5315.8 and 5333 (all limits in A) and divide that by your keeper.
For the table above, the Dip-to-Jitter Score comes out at 1.2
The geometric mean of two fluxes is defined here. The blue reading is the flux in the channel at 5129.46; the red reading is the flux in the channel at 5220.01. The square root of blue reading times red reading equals 1.18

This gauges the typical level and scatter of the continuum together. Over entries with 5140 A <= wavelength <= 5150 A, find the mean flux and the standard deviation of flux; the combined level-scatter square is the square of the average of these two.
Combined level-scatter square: 0.37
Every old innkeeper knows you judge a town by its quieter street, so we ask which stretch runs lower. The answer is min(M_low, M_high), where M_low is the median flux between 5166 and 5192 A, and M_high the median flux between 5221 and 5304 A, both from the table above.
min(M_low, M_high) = 1.01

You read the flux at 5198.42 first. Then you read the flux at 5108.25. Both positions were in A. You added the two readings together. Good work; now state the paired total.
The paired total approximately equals 2.50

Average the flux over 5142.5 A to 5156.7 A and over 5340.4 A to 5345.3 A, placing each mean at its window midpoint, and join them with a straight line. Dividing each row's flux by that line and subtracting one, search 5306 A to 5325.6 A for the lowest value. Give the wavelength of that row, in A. 5324.41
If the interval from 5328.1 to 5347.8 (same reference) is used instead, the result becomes 5334.23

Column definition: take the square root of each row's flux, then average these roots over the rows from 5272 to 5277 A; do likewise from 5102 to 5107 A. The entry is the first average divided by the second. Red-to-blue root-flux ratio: 0.97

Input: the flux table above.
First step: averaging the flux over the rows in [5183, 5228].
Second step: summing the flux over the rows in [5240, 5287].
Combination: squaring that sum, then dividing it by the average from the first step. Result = 492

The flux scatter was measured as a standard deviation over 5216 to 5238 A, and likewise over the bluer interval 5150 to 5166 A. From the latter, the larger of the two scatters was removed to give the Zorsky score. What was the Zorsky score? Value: 0.0000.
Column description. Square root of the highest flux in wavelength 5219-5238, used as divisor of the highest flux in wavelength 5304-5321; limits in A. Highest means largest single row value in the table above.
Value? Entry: 1.20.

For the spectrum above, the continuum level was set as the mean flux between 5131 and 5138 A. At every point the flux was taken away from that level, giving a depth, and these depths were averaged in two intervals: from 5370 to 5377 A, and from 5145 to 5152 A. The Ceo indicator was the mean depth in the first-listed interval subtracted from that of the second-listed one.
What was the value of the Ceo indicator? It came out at 0.30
